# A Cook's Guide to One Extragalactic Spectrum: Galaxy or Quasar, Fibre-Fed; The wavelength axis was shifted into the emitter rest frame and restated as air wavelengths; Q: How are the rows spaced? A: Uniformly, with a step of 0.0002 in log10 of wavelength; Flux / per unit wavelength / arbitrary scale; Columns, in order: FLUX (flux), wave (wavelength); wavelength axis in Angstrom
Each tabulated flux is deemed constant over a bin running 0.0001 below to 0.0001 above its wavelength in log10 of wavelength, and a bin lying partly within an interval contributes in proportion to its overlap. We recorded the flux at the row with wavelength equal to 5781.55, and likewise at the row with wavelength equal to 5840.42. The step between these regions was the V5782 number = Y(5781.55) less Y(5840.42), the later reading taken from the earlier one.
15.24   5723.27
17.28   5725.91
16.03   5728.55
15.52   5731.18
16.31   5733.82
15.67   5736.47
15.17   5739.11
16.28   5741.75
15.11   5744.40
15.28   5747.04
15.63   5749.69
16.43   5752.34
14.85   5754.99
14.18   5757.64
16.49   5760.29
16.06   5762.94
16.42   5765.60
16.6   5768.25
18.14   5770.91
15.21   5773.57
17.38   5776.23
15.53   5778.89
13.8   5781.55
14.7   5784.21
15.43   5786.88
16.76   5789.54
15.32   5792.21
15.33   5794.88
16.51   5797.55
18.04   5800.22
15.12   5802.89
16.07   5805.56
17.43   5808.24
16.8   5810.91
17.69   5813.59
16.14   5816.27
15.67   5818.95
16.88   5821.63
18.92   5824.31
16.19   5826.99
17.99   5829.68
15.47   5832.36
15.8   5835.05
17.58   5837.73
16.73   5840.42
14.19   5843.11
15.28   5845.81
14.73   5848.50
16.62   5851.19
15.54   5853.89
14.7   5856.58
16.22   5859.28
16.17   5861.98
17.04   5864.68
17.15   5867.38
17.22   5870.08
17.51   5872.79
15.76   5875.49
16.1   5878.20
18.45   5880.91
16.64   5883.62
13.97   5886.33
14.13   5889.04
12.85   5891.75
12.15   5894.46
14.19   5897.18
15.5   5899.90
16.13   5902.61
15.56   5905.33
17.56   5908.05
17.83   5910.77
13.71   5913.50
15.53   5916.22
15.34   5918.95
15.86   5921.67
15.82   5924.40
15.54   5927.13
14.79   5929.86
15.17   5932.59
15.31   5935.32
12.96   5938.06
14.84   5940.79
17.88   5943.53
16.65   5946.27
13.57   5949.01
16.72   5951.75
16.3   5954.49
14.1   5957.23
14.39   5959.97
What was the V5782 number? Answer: -2.9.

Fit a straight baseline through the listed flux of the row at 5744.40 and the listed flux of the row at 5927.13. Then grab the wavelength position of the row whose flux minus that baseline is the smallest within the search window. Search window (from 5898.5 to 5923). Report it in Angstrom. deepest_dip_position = 5913.50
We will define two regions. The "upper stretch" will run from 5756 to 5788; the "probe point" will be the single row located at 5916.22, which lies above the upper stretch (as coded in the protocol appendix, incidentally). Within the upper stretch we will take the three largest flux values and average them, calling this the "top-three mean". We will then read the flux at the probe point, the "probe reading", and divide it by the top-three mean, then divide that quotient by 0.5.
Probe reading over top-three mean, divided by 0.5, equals 1.79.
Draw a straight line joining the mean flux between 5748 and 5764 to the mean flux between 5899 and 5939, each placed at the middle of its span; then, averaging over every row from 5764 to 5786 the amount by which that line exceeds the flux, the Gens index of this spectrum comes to -0.38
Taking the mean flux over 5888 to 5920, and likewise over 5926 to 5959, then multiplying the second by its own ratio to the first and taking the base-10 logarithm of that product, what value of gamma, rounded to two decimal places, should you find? 1.19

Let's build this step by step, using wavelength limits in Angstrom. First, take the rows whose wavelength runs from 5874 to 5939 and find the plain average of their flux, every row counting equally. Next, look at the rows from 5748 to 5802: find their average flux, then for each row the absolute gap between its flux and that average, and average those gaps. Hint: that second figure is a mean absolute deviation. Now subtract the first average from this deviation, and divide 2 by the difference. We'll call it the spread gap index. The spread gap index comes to -0.139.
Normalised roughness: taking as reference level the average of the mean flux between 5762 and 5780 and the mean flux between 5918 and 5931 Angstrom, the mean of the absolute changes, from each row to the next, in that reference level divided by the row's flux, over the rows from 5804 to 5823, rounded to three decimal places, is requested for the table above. 0.058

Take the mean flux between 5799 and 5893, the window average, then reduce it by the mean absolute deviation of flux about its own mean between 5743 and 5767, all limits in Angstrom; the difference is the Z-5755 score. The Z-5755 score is 15.6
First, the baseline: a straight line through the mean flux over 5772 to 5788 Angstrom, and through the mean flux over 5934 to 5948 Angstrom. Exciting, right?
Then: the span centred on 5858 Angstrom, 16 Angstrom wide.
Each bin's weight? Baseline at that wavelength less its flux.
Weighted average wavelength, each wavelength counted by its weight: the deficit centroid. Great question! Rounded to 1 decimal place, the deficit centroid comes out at 5859.9 Angstrom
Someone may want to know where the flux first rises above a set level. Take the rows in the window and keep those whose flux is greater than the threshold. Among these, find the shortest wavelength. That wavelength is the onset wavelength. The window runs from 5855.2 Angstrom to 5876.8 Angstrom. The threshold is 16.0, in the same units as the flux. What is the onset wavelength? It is 5859.28 Angstrom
